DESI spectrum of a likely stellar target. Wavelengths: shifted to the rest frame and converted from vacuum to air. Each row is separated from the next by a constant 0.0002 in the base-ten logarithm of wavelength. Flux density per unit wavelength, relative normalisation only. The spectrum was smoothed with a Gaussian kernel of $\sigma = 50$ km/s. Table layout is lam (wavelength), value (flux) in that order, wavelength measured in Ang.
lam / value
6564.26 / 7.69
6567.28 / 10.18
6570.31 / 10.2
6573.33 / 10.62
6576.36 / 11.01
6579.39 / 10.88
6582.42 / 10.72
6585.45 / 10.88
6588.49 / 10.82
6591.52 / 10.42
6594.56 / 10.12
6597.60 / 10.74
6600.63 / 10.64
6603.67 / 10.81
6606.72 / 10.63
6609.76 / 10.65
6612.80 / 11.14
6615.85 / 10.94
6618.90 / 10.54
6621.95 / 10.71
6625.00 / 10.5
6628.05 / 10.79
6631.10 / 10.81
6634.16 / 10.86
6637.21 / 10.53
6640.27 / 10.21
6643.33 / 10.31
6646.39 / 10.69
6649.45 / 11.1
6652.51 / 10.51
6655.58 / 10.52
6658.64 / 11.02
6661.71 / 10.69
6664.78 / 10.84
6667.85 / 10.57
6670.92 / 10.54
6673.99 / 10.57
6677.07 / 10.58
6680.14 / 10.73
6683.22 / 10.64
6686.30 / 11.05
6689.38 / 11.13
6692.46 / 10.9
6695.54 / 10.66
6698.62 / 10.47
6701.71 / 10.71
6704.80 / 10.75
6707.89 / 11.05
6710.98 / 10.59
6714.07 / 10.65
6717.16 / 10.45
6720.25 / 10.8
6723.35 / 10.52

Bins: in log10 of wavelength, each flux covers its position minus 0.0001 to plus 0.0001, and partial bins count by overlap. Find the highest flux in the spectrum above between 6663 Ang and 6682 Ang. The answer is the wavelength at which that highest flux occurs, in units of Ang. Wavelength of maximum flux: 6664.78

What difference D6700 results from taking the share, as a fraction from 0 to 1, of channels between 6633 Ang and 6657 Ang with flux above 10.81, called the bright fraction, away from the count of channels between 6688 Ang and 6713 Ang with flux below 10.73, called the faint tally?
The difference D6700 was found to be 3.75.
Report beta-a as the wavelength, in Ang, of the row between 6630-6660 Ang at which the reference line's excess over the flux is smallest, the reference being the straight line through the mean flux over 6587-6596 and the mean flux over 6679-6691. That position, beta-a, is 6649.45 Ang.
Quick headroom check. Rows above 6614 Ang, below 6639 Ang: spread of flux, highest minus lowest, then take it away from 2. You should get 1.6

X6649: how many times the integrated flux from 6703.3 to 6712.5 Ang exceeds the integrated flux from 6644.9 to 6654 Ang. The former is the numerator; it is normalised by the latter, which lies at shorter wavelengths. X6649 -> 1.01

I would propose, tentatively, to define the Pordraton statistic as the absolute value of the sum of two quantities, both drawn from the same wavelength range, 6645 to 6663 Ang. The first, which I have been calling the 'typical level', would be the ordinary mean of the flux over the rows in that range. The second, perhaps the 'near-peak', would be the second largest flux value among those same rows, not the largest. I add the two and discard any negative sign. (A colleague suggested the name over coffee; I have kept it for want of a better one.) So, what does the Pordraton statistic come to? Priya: 21.8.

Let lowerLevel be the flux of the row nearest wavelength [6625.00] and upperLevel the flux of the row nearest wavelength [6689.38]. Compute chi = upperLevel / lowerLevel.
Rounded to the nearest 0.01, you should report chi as 1.06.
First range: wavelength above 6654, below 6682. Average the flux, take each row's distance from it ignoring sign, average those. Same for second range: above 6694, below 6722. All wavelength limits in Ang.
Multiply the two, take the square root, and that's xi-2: 0.13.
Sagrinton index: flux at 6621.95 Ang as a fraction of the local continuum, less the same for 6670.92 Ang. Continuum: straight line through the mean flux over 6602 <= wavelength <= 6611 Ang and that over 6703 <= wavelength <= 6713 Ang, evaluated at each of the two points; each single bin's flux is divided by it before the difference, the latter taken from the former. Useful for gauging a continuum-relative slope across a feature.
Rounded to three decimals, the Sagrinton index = 0.020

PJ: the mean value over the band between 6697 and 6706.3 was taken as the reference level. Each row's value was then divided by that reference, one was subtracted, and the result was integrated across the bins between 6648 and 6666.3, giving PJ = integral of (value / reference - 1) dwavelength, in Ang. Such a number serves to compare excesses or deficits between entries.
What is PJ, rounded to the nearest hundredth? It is 0.24 Ang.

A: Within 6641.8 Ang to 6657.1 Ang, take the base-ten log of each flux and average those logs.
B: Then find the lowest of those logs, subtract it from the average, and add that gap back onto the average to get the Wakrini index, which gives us 1.039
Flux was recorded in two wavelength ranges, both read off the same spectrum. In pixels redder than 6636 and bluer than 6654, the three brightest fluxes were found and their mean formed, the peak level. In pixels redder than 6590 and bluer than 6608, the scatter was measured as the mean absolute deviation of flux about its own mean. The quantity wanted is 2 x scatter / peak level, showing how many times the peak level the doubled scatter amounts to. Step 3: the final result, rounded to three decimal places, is 0.036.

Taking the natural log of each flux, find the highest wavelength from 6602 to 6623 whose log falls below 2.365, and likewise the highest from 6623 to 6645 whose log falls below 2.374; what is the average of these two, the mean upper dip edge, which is 6631.1 Ang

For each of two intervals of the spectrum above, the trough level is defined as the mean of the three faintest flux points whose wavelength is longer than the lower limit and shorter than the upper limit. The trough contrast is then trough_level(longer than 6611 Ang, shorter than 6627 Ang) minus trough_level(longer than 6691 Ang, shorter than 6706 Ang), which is -0.03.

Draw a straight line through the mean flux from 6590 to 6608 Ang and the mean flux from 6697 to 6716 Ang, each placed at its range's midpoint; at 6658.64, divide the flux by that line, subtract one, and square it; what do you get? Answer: 0.0013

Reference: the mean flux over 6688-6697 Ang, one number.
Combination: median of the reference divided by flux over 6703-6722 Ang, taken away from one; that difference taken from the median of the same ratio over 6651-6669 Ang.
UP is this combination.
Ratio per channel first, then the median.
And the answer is 1.044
